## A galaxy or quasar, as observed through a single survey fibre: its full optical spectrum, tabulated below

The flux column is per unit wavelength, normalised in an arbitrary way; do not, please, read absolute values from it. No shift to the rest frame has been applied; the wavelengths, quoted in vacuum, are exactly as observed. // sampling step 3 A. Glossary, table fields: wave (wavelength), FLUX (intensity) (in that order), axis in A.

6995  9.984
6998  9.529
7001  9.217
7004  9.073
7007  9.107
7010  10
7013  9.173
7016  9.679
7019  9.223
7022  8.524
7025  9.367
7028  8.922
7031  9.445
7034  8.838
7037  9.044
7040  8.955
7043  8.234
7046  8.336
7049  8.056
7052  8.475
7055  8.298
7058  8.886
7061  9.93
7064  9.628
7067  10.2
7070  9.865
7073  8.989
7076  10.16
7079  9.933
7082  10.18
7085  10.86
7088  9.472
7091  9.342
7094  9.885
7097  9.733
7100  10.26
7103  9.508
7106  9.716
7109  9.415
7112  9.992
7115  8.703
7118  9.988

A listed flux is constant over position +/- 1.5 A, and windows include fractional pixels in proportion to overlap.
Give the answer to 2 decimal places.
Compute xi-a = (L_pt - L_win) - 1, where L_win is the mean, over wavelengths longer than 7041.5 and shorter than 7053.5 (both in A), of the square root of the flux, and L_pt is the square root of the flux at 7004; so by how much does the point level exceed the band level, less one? -0.86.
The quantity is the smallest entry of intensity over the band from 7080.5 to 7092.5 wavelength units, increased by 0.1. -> 9.44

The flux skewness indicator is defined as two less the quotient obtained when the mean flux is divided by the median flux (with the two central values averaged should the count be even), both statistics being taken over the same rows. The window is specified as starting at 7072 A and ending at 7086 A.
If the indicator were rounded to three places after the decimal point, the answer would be 1.013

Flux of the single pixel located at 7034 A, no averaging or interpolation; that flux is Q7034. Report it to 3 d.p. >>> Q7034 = 8.838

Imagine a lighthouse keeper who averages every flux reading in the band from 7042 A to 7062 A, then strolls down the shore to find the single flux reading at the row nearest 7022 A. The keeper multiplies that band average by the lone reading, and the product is 73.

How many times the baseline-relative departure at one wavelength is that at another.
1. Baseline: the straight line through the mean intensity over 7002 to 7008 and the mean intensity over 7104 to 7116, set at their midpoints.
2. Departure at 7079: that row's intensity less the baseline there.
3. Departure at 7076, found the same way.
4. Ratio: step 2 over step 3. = 0.7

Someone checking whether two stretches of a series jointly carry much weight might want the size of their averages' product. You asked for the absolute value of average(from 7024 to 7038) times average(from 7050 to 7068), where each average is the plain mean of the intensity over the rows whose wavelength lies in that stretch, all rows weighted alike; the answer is 84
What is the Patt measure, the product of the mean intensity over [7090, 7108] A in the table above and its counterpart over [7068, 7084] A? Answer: 96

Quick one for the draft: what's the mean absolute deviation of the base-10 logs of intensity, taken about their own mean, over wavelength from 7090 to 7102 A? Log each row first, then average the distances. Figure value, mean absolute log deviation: 0.012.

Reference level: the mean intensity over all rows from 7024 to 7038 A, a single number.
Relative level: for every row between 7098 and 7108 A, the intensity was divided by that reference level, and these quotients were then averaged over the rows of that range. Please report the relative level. 1.08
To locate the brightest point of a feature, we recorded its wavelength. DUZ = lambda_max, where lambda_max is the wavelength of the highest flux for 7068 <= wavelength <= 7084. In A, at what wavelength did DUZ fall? 7082 A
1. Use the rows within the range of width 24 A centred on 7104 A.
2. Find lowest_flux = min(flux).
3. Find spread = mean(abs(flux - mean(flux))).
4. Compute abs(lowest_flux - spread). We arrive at 8.4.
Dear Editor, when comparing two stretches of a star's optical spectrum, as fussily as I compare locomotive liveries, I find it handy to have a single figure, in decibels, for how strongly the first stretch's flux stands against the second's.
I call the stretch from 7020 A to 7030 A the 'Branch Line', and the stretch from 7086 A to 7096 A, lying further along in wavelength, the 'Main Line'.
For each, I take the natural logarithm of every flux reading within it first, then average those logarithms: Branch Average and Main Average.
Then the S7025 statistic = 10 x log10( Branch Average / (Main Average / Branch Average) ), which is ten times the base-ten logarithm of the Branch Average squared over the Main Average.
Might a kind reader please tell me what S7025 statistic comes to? 3.27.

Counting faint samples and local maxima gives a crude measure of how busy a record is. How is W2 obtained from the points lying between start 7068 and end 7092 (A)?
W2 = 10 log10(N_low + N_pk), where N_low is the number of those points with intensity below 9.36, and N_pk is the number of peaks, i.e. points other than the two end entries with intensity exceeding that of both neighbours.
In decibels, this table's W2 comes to 6.0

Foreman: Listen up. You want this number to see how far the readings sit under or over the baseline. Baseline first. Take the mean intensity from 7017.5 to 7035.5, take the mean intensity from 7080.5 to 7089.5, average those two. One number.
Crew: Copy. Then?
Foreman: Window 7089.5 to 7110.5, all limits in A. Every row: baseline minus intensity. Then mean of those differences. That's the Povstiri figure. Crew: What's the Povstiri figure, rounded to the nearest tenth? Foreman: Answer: -0.1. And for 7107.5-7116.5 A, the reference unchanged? 0.2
